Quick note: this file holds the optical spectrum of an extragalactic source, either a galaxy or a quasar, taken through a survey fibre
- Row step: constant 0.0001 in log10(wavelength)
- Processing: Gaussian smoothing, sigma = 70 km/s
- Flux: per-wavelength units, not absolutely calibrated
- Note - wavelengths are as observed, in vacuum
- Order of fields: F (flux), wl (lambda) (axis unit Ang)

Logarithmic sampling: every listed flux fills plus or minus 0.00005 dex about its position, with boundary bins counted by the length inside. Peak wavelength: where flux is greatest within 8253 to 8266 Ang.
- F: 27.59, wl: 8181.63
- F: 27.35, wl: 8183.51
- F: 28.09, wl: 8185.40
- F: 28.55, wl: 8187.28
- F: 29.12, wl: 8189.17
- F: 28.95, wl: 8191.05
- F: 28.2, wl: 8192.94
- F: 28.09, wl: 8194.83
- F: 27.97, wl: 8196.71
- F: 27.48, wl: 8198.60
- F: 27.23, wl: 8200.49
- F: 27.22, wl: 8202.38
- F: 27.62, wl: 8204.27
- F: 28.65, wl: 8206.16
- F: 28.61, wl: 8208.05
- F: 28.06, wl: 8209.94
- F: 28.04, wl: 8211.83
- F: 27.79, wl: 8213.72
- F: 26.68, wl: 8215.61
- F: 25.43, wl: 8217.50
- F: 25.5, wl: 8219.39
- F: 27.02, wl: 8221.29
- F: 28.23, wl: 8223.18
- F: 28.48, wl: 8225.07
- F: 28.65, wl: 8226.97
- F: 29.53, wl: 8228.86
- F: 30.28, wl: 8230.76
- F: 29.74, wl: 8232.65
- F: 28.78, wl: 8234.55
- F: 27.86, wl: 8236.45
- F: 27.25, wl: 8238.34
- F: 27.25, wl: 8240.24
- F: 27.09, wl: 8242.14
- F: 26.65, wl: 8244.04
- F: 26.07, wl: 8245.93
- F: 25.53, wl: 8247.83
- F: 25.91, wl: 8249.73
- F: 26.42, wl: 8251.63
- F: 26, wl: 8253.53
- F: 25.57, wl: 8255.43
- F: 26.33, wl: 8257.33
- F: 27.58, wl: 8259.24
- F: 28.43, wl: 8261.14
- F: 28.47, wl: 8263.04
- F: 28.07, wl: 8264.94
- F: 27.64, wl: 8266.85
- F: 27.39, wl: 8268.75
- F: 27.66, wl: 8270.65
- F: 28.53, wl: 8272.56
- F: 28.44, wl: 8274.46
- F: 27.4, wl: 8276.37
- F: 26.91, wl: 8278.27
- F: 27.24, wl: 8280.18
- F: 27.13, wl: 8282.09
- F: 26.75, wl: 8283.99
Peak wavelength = 8263.04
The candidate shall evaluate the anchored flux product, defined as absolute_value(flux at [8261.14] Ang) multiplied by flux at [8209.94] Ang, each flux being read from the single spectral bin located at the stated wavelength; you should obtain 798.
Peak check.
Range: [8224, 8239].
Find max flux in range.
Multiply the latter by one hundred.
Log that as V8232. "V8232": 3028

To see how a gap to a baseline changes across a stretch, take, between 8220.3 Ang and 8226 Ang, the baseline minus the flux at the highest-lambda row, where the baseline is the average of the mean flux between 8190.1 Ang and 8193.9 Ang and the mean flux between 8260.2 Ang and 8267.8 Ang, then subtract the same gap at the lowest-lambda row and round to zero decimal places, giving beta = -1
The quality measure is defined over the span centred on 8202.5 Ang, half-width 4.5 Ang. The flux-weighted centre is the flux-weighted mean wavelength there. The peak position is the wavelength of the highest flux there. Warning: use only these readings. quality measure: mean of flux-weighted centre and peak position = 8204.3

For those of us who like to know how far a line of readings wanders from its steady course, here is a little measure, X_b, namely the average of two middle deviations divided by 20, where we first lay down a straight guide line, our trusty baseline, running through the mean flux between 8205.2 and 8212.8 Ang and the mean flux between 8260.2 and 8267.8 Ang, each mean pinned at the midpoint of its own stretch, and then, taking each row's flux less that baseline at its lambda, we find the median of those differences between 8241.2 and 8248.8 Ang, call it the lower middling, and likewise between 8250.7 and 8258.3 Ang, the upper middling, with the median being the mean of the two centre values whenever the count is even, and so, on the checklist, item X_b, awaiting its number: -0.10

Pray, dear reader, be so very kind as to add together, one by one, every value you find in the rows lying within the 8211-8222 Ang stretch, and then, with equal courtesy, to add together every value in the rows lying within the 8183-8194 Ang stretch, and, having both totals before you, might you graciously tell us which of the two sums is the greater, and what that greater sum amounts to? 170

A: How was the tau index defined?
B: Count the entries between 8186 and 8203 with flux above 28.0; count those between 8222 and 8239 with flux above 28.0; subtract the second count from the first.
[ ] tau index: -2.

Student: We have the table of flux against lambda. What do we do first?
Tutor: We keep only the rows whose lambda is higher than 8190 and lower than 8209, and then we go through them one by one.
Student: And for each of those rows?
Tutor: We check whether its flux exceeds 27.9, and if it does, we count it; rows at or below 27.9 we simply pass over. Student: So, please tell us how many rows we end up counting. 6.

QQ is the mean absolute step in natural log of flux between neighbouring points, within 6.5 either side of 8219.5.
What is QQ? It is 0.0337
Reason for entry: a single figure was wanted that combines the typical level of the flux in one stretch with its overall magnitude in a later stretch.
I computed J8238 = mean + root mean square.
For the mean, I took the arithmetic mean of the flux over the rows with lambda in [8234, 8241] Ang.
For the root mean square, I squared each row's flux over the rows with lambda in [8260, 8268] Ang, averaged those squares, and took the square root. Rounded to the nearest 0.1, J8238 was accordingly 55.9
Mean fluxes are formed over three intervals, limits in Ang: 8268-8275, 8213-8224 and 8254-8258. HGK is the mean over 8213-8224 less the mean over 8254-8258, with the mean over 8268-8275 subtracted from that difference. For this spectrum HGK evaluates -27.2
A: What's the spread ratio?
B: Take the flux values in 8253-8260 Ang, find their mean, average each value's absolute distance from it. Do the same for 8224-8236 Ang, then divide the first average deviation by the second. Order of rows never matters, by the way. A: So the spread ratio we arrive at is 1.0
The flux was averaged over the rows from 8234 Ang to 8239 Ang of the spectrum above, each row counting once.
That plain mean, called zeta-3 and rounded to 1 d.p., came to 28.0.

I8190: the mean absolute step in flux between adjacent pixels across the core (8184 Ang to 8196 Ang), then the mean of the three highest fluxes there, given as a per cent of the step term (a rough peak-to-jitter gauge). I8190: 7008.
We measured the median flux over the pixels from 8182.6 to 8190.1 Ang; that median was 28.32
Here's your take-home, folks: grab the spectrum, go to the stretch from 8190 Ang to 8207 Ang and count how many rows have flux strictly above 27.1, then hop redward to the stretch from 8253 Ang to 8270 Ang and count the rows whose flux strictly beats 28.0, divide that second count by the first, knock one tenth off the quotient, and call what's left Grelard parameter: 0.2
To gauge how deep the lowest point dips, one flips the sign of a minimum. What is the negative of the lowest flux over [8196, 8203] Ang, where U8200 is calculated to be -27.2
